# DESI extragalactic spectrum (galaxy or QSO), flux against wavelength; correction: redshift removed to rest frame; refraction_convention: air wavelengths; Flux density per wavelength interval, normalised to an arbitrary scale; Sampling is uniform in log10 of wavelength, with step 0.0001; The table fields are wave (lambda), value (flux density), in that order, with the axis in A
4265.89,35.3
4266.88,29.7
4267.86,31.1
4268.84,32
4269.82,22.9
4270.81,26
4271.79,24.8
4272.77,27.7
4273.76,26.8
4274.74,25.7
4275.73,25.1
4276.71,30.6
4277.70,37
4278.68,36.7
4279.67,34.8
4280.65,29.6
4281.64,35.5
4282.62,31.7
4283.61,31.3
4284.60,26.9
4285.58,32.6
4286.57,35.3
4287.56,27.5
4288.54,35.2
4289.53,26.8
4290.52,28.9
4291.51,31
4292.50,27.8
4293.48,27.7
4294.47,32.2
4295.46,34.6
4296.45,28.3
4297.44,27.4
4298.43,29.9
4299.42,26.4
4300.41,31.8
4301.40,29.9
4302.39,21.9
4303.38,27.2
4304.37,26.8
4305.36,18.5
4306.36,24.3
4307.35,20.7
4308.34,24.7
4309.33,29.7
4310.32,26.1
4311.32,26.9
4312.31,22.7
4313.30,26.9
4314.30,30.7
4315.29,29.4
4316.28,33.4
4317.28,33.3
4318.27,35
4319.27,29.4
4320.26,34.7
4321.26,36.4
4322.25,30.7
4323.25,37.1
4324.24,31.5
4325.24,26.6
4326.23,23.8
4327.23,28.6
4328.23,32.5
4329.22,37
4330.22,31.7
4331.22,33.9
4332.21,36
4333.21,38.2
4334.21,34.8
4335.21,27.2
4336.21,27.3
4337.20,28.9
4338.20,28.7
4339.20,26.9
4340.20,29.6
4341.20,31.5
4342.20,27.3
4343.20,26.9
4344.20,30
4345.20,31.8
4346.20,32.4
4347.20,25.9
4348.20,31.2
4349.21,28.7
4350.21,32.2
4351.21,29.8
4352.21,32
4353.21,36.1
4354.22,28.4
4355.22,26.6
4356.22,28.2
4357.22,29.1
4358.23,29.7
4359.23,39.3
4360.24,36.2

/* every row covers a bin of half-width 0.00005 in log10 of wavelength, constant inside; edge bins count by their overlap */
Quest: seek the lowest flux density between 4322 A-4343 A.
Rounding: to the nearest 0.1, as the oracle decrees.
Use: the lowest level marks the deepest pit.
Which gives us 23.8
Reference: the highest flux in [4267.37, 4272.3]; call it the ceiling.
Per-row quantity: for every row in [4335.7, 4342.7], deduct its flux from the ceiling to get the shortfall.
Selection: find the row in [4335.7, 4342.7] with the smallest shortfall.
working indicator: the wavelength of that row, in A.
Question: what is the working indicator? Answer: 4341.20 A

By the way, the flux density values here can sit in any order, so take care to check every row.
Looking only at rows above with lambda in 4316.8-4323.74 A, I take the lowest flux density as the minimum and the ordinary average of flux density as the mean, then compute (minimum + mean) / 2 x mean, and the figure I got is 1068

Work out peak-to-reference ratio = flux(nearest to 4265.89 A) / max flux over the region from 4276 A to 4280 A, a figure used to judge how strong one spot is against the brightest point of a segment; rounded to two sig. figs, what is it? 0.95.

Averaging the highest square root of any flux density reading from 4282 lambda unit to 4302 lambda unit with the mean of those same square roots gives 5.71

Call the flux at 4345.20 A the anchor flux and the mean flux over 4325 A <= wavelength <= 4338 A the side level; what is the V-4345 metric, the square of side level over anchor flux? 0.97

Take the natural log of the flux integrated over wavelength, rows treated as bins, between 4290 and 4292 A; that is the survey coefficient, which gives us 4.1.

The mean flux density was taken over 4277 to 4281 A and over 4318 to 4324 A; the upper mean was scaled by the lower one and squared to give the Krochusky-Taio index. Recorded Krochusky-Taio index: 0.96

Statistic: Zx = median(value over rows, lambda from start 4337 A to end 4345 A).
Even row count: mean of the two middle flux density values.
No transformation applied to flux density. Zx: 28.8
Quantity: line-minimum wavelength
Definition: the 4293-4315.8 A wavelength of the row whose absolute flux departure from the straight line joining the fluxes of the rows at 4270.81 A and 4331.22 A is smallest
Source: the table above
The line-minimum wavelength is 4301.40 A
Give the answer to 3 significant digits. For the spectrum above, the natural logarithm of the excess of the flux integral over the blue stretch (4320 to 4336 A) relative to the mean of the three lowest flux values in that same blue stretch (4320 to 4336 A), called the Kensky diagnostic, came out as 6.20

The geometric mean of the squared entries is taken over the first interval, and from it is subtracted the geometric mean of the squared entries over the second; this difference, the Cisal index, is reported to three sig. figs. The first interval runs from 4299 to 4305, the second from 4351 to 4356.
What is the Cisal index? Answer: -188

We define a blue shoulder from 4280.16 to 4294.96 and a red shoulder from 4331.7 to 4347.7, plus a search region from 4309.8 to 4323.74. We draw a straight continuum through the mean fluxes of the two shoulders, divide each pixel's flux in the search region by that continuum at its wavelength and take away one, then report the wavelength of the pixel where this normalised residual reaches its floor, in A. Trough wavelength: 4312.31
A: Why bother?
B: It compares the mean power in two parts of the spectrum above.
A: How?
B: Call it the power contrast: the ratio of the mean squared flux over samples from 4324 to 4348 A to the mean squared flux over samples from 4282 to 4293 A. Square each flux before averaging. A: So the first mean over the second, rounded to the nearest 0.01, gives 1.00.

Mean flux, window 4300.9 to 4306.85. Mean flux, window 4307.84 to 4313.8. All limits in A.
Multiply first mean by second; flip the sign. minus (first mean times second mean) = -648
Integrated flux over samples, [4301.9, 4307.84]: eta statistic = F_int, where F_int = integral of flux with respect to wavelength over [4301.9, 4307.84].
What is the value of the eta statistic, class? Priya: 138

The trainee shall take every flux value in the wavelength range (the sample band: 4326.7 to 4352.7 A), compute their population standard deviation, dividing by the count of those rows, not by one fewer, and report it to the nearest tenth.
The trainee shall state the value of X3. 3.2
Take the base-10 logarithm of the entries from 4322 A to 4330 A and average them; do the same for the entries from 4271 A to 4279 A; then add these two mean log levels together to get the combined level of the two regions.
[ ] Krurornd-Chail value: 2.95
